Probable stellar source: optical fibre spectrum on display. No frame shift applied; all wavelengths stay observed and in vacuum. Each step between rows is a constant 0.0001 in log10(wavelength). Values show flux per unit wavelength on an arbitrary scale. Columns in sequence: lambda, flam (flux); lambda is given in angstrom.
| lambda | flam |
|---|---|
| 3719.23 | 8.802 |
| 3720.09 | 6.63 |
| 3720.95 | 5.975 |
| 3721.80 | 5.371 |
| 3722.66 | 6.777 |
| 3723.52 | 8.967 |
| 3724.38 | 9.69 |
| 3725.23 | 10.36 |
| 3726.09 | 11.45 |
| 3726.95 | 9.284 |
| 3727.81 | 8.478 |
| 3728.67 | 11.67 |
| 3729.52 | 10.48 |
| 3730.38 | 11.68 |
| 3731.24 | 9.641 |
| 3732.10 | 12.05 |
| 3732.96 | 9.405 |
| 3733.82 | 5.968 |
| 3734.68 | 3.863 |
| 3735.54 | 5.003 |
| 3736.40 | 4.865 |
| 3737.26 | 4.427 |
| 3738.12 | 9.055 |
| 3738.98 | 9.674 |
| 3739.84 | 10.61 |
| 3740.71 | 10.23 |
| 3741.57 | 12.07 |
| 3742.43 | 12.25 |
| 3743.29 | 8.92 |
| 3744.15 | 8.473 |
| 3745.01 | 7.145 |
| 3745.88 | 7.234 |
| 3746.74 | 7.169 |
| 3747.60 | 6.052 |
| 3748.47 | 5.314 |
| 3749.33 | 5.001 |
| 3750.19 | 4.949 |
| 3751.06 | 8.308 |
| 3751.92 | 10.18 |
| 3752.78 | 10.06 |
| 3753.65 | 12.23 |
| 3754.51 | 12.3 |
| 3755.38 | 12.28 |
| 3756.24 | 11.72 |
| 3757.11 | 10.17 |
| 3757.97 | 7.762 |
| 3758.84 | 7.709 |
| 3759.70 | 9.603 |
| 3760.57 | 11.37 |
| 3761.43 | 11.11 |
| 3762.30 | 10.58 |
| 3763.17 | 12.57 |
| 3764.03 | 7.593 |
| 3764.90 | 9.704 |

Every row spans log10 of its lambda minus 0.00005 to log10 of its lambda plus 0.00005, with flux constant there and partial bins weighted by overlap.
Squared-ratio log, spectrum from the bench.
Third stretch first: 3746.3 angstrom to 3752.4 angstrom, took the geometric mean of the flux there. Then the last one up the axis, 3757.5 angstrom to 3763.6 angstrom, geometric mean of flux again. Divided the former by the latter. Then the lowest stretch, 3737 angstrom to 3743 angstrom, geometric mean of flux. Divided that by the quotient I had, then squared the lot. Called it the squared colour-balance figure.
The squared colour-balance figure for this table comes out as 206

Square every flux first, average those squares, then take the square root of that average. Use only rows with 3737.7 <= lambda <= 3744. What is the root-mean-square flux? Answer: 10.5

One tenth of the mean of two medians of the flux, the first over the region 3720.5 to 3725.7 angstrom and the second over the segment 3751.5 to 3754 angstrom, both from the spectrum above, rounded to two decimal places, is 0.90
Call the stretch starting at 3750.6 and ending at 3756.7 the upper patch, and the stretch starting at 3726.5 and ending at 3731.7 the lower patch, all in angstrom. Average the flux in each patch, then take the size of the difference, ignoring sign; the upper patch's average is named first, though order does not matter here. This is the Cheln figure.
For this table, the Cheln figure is 0.8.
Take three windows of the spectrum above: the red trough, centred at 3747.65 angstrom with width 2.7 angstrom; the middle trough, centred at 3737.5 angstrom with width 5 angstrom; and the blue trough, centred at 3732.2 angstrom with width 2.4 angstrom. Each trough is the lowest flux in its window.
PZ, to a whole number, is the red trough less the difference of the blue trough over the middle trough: 0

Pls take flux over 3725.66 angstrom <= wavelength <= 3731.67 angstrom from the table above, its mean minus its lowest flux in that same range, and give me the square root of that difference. 1.38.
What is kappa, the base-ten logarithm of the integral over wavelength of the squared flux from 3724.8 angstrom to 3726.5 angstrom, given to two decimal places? 2.31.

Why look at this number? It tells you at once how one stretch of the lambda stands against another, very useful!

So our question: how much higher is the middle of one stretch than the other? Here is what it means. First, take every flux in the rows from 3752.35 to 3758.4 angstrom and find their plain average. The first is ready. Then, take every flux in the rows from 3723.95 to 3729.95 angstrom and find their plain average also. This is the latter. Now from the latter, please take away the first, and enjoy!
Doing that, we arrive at -0.7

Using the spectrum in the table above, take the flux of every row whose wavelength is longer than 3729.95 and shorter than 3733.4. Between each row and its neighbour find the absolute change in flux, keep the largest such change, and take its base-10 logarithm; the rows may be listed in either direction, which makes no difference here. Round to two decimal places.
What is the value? 0.42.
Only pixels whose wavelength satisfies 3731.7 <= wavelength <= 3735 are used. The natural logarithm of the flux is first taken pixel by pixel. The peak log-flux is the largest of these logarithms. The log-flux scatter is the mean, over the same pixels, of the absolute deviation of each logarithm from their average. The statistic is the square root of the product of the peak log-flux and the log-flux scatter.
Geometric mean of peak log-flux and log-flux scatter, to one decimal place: 1.0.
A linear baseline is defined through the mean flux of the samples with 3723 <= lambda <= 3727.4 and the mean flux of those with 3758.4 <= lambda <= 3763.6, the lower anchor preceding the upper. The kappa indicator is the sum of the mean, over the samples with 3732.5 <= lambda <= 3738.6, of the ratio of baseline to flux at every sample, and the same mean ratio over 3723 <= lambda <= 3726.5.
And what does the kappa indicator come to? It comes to 2.8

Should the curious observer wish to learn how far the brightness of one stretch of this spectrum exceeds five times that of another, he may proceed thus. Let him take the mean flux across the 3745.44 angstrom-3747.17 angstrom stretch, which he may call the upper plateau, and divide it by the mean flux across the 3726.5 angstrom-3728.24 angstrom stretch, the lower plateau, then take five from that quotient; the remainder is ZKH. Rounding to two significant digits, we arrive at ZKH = -4.2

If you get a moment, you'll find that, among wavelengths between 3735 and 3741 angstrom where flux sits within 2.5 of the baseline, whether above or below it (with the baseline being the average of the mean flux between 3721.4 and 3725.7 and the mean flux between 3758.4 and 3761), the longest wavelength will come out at 3740.71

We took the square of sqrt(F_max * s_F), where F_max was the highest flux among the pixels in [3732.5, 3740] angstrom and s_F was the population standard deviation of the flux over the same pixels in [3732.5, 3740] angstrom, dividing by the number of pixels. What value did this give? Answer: 27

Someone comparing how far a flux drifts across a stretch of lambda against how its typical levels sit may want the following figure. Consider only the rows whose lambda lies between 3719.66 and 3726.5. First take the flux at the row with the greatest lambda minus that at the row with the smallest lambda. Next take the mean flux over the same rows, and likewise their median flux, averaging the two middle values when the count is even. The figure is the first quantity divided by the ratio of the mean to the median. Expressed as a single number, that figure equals 5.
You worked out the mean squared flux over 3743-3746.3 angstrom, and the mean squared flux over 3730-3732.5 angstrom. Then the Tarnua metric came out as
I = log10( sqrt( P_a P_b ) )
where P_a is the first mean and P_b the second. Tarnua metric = 1.95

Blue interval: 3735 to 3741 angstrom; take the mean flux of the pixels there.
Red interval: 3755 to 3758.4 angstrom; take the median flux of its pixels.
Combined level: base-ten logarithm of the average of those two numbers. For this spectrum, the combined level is 0.97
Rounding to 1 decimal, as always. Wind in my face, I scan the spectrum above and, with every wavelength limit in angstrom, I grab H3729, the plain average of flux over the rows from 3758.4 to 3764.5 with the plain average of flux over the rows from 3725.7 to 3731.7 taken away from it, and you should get -0.3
